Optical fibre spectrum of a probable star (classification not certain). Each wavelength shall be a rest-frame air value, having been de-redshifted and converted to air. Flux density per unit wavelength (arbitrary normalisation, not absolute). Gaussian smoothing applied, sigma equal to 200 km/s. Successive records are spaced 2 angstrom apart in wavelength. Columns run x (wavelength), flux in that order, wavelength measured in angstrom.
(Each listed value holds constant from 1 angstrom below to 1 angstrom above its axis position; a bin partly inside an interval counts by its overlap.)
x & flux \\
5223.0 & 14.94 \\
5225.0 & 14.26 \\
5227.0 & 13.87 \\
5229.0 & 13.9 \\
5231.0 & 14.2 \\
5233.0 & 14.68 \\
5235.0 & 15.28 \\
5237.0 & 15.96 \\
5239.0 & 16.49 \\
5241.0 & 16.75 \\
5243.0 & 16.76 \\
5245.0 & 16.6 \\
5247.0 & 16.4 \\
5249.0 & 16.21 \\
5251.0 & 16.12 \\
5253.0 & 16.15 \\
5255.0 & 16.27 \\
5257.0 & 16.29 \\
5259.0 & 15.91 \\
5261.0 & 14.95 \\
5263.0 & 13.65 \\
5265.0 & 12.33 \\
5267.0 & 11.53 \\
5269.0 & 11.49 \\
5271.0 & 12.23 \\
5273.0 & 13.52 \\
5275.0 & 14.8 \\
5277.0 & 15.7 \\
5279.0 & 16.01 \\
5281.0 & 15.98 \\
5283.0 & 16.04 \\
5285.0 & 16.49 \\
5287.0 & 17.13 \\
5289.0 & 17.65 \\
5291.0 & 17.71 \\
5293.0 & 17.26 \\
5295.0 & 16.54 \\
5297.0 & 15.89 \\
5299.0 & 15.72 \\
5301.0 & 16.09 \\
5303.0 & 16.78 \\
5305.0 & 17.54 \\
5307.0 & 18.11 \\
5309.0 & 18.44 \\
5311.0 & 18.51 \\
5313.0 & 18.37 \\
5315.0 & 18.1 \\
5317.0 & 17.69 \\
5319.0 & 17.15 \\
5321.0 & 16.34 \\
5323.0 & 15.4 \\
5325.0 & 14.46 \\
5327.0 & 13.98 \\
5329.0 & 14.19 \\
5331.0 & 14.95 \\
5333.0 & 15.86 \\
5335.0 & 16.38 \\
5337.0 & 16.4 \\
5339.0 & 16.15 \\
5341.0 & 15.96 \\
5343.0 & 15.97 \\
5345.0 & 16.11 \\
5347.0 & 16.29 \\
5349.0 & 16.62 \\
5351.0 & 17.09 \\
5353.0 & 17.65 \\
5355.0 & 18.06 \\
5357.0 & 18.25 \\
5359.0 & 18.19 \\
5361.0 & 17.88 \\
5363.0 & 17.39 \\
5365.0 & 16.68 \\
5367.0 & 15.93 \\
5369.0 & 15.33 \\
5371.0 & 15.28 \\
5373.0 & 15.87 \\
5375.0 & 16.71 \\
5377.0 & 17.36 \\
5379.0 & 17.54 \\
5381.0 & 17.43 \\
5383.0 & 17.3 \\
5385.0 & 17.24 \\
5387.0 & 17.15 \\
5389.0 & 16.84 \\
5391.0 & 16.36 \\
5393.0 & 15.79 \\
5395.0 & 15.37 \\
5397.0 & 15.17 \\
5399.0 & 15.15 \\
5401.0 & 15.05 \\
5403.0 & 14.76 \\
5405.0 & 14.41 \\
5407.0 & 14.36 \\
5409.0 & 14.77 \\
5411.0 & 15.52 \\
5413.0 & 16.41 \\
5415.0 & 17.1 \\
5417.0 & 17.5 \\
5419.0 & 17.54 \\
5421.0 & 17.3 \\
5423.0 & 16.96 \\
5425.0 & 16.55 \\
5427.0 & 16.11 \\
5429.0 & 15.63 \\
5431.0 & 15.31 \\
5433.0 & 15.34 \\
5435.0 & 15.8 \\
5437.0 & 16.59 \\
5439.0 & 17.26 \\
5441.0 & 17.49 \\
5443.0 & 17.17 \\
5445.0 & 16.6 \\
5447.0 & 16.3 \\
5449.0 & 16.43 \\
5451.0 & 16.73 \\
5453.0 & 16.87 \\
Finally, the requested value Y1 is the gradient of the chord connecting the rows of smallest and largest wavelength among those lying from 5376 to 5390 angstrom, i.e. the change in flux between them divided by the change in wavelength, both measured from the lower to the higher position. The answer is -0.04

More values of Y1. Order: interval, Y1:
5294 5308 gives 0.13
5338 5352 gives 0.08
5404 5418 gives 0.26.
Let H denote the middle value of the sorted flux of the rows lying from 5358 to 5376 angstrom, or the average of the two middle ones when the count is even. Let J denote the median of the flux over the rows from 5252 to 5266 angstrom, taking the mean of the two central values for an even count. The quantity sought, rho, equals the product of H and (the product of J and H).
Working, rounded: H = 16.7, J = 15.9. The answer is 4427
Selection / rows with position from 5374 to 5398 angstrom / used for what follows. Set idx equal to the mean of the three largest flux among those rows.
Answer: 17.4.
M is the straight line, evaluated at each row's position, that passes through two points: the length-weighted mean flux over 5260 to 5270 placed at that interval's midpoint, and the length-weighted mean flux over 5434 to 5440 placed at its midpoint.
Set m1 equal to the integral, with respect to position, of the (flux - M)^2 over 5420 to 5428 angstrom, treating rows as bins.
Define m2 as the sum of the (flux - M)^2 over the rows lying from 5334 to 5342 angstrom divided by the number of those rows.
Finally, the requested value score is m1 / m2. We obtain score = 1.1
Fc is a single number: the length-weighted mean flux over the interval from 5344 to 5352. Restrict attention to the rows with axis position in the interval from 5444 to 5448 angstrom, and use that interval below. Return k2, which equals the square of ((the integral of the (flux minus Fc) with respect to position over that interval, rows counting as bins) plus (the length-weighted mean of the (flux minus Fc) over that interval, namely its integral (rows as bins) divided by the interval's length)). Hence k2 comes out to 0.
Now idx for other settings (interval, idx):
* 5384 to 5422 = 17.4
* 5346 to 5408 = 18.2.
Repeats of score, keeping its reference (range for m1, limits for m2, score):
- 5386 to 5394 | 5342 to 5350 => 3.7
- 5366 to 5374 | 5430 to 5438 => 3.9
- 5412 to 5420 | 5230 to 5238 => 1.1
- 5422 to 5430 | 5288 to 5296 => 0.2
